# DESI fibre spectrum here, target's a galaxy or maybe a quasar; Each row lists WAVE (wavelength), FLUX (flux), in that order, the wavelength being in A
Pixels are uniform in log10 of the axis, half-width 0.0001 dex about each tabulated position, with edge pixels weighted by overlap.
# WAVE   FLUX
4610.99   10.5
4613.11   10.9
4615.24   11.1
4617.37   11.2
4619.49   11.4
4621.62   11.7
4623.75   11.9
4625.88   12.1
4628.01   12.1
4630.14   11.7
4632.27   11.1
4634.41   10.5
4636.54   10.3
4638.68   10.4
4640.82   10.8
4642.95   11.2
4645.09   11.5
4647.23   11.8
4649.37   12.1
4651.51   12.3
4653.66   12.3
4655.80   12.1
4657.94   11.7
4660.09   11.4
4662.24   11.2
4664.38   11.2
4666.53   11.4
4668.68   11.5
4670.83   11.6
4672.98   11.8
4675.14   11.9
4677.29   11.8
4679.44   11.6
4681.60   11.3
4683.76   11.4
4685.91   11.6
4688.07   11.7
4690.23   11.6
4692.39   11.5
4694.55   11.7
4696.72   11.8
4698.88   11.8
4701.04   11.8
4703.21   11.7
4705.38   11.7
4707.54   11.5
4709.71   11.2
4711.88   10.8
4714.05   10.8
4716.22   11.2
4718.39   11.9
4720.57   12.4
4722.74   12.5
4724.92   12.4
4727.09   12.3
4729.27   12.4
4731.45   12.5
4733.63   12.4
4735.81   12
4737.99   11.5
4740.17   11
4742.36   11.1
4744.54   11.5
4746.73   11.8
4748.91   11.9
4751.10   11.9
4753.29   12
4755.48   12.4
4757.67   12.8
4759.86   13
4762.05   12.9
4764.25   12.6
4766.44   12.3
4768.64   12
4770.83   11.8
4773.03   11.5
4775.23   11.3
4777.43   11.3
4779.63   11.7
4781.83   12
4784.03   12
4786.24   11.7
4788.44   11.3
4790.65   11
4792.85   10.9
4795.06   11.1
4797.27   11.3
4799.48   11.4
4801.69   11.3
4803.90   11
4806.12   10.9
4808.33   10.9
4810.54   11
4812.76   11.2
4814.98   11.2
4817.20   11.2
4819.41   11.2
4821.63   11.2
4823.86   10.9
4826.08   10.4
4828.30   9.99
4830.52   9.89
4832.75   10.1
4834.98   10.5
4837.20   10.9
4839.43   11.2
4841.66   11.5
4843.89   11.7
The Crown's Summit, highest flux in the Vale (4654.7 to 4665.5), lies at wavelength 4655.80 A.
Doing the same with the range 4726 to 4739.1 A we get 4731.45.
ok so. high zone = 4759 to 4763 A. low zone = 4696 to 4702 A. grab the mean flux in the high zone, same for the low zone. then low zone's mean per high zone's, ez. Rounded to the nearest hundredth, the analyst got 0.91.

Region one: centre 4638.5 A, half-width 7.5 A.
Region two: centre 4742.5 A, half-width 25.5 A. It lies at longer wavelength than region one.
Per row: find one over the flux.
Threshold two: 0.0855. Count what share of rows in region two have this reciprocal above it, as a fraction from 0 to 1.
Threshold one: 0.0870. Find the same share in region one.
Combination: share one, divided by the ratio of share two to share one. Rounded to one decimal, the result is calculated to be 4.2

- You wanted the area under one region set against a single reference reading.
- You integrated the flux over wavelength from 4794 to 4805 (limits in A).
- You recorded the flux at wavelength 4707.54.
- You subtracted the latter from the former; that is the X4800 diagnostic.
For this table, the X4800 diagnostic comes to 112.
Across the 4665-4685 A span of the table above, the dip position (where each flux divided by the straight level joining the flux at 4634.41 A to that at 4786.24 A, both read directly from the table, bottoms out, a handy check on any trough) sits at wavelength 4681.60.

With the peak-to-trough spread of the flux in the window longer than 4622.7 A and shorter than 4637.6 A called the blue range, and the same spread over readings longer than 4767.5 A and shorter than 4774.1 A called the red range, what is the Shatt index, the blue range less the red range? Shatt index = 1.3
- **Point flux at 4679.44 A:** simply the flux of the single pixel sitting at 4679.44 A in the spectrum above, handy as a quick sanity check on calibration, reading 11.6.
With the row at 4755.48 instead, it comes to 12.4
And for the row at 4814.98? 11.2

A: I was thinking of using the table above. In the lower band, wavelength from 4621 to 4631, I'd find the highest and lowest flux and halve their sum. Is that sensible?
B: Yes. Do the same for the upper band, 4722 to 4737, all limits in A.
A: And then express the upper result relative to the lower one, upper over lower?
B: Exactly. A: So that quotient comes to 1.03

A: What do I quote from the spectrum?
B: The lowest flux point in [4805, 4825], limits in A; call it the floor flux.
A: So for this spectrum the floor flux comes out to 10.9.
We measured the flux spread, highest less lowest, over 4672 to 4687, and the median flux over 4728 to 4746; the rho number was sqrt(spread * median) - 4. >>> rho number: -1.3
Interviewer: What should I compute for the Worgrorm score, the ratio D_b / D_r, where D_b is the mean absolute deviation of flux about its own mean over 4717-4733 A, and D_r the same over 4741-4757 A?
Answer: 0.49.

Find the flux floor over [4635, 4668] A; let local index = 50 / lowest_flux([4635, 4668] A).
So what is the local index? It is 4.9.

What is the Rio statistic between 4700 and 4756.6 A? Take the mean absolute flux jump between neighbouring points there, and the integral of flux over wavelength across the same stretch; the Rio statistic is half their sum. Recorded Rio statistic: 334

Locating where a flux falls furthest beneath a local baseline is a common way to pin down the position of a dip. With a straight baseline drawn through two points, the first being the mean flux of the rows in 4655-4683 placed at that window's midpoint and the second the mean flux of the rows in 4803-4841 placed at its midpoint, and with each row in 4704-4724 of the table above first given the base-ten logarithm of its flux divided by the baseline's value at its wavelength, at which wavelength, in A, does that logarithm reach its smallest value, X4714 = 4711.88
